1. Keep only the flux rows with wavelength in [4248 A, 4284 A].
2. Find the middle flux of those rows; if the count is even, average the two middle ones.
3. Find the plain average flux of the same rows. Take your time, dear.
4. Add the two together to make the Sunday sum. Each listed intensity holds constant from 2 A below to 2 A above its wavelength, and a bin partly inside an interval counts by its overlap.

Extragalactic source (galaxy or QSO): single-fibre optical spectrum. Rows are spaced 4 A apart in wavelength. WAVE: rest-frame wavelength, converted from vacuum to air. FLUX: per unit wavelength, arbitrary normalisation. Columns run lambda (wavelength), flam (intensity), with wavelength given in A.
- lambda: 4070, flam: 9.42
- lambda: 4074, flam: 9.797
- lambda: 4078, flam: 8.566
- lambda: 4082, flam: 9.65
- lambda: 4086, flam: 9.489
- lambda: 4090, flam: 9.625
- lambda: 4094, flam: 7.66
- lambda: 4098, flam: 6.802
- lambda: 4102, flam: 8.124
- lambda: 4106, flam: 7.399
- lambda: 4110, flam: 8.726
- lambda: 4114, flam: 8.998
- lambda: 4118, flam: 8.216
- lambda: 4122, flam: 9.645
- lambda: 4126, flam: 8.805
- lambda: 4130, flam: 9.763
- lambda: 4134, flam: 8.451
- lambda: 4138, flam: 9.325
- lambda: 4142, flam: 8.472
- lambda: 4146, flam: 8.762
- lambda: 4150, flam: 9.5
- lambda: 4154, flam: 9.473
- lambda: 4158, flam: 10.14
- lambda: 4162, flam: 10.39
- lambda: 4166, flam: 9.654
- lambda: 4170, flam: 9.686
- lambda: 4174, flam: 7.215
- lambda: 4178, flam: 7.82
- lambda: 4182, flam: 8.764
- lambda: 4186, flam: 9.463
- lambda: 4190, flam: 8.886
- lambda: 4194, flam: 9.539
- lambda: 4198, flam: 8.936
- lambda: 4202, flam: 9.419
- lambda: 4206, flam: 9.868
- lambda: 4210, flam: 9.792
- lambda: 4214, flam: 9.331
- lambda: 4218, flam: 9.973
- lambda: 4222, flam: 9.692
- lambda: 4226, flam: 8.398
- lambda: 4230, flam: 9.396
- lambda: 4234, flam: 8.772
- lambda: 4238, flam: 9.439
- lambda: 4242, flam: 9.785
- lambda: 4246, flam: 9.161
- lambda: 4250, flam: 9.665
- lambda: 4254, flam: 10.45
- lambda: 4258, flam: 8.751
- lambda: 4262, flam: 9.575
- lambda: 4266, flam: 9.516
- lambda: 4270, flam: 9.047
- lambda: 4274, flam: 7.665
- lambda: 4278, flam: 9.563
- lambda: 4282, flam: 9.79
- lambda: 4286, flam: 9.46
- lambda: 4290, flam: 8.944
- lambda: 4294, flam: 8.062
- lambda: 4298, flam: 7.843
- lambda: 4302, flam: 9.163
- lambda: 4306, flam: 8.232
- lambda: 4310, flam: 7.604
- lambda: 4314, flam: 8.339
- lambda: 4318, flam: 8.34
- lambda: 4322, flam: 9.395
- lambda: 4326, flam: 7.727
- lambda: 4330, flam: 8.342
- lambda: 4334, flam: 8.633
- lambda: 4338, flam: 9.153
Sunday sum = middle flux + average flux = 18.9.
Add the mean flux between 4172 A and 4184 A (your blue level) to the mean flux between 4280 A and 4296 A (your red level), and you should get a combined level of 17.0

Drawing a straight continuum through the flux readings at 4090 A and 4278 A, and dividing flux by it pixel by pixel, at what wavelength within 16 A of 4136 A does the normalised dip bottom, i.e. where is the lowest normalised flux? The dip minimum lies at 4134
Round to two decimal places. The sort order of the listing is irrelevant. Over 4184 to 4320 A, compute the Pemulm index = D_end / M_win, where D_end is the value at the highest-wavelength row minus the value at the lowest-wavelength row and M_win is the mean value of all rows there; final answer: -0.12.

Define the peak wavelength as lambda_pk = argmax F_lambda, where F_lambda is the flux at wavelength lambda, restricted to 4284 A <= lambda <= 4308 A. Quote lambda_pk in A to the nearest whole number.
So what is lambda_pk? 4286 A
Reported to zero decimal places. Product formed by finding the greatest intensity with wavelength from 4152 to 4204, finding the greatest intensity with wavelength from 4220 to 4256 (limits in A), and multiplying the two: 109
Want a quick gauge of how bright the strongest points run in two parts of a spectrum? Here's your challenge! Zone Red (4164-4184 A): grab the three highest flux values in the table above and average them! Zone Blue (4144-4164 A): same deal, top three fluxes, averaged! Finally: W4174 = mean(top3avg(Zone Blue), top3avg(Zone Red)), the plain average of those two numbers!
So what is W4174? 9.69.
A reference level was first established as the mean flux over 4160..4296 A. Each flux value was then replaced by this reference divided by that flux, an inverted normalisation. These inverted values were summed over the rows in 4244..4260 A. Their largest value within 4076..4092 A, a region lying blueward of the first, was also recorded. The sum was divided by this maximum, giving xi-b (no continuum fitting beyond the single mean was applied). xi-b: 3.62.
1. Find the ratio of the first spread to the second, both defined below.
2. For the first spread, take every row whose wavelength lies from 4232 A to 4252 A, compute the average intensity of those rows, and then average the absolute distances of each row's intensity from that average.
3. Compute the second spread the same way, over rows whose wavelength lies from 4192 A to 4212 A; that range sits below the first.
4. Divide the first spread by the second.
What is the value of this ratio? 1.2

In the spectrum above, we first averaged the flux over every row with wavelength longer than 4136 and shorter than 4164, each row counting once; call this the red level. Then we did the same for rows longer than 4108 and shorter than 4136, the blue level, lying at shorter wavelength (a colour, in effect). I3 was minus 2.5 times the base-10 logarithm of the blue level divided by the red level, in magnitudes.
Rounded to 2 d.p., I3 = 0.06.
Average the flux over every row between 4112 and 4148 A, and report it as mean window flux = 8.94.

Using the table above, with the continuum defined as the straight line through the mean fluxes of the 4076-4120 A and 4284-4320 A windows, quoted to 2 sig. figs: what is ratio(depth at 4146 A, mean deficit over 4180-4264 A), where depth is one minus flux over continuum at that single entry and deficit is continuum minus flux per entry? 0.037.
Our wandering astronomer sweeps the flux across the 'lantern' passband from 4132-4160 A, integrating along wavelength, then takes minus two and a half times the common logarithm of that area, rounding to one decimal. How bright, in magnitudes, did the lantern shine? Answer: -6.0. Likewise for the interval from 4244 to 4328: -7.2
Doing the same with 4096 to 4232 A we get -7.7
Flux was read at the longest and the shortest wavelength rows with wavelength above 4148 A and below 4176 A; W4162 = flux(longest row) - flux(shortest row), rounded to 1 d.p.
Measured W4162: -2.3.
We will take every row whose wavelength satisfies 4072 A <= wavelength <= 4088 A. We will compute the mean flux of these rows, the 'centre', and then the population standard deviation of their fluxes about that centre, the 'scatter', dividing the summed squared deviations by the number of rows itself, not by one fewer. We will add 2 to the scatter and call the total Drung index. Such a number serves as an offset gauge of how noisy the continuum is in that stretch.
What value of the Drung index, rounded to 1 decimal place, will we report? 2.5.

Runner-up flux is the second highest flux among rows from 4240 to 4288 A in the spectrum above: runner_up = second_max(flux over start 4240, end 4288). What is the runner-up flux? 9.79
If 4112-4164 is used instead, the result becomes 10.14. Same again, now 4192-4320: 9.973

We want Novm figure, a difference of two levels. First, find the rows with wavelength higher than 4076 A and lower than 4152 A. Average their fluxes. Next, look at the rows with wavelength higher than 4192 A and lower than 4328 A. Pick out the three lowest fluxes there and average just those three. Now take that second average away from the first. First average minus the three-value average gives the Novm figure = 1.1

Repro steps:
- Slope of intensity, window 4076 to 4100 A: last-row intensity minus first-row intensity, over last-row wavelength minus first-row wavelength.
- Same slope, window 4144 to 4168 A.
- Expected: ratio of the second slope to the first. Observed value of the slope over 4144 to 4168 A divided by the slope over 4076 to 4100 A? -0.51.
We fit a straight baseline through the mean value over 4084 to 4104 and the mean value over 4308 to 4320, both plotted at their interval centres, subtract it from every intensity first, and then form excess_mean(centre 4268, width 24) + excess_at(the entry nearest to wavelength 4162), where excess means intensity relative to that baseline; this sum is 3.0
